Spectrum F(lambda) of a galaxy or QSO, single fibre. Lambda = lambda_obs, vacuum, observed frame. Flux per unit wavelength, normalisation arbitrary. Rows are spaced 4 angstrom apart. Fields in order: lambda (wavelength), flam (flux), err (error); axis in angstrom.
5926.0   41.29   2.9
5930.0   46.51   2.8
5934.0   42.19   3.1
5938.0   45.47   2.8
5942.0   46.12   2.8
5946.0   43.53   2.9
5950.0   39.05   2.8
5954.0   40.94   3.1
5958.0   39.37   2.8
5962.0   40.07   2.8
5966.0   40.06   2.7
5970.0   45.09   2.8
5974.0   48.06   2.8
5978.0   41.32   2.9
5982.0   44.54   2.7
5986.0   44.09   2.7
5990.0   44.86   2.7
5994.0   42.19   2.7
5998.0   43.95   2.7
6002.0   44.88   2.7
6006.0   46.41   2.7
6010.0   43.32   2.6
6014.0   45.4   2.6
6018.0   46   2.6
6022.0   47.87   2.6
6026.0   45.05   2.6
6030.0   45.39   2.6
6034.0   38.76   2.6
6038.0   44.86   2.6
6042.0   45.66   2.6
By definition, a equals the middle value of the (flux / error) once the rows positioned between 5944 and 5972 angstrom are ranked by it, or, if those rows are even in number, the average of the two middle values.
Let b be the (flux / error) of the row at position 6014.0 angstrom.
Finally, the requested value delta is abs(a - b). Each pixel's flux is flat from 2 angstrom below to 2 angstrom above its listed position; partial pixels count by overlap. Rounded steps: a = 14.3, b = 17.5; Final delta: 3.2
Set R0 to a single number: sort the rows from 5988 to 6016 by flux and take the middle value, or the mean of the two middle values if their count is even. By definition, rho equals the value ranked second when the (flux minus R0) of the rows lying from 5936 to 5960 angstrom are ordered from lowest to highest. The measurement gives -5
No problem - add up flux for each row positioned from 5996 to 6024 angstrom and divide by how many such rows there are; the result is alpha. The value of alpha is 45.4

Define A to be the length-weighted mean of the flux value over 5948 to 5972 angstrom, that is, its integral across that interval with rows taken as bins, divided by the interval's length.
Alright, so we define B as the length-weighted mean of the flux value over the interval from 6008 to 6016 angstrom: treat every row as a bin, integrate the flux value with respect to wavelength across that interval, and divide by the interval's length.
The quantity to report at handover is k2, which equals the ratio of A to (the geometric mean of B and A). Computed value 0.959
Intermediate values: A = 40.8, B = 44.4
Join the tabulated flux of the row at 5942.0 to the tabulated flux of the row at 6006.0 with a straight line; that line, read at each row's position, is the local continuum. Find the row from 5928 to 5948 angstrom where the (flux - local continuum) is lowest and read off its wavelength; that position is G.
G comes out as 5934.0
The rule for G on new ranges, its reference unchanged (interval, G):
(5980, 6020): 5994.0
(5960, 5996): 5966.0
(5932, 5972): 5950.0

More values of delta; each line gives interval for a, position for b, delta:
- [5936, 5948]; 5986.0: 0.1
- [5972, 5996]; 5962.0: 2.1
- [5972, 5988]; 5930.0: 0.2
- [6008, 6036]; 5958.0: 3.4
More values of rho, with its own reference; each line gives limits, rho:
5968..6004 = -3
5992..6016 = -2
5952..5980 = -5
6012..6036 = 0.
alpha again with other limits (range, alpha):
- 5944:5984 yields 42.2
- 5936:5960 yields 42.4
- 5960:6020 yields 44.0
